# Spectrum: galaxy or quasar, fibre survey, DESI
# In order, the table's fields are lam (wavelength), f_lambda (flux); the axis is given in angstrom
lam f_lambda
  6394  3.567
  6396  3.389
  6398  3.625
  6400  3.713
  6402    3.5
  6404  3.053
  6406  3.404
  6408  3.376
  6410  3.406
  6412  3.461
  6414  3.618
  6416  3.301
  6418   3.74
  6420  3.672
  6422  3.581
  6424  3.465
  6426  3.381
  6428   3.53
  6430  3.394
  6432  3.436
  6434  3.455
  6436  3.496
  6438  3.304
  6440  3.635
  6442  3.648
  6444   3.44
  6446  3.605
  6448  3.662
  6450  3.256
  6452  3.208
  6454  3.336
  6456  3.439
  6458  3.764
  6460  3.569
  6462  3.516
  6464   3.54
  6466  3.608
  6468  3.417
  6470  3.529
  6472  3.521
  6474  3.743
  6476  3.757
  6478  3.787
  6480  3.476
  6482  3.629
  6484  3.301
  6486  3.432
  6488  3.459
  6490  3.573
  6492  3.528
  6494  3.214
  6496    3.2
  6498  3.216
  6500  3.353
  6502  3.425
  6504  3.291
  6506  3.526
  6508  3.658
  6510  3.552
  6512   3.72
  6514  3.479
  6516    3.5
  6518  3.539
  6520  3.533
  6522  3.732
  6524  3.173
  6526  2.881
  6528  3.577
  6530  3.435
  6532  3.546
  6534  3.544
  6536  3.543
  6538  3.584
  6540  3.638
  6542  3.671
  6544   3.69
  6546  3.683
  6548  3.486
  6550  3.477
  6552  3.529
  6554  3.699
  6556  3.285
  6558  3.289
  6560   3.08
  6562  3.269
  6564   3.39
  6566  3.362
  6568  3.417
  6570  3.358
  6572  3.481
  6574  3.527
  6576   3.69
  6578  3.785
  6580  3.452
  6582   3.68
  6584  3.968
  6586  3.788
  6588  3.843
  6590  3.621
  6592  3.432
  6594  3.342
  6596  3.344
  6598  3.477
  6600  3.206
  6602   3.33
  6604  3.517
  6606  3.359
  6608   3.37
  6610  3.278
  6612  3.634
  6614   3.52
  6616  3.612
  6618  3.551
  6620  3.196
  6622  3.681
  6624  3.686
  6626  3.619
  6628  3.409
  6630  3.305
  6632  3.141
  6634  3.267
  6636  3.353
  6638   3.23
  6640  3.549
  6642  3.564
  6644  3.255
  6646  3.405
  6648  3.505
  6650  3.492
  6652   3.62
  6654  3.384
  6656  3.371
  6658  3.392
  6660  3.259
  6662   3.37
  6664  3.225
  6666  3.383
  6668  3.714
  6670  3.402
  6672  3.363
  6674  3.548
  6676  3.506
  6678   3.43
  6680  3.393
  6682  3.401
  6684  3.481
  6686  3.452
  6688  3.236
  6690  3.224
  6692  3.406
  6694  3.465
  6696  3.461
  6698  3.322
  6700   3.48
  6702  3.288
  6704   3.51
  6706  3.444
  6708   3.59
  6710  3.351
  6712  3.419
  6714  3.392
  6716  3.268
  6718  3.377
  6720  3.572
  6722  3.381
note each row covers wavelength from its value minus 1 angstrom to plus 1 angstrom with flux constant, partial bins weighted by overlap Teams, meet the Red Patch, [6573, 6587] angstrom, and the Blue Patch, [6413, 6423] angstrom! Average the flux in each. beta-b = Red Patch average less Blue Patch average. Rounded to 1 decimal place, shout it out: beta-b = 0.1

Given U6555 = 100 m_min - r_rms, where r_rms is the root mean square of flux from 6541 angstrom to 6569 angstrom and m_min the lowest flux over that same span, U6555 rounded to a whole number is 305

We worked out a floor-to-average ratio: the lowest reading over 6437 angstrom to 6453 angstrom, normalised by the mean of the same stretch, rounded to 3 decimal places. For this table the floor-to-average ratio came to 0.925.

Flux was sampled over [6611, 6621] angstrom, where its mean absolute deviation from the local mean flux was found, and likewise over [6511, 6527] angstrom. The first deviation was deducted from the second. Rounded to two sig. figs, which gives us 0.086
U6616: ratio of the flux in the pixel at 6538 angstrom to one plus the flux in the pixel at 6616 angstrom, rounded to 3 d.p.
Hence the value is 0.777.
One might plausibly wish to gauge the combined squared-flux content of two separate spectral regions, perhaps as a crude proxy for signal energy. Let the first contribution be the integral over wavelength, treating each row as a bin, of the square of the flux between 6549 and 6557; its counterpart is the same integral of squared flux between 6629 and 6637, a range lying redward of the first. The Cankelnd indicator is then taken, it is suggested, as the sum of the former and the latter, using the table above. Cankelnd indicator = 183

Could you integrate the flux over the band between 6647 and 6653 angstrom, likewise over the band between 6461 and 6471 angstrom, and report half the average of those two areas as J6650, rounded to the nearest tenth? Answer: 14.1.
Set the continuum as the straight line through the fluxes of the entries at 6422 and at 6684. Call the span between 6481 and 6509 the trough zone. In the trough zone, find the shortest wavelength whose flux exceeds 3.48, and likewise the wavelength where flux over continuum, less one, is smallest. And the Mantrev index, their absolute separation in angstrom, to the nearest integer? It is 14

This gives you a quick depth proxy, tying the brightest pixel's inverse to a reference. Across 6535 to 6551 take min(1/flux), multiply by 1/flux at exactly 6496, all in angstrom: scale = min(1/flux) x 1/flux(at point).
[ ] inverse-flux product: 0.085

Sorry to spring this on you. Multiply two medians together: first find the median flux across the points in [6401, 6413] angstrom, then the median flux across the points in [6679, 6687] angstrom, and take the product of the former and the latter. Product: 11.7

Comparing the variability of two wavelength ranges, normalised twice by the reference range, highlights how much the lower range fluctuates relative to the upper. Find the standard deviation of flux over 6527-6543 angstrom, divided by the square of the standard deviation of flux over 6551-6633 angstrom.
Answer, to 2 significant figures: 1.7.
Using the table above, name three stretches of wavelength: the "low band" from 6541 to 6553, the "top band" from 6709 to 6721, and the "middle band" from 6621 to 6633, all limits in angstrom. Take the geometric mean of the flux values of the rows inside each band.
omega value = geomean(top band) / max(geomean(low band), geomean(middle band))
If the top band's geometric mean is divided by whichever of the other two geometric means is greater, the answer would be 0.946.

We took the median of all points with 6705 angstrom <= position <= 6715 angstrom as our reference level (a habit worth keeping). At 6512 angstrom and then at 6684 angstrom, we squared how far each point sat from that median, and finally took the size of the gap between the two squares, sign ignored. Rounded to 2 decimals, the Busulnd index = 0.09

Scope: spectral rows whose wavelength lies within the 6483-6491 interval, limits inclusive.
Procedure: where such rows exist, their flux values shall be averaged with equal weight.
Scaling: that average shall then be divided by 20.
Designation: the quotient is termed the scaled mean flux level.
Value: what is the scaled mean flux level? 0.172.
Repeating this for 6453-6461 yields 0.176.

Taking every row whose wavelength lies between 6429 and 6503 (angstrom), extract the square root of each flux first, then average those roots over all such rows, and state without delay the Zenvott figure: 1.866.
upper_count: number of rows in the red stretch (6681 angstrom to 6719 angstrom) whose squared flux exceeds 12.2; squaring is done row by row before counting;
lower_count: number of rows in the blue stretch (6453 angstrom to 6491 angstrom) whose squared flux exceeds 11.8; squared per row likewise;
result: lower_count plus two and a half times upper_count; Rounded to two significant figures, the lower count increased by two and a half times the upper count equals 20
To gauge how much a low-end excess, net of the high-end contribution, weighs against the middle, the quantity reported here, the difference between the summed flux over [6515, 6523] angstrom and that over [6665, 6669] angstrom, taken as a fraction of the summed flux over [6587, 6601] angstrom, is 0.30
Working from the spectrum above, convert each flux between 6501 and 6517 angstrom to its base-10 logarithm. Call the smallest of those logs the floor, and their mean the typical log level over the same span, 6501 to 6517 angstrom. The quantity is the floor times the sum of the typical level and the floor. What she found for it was 0.550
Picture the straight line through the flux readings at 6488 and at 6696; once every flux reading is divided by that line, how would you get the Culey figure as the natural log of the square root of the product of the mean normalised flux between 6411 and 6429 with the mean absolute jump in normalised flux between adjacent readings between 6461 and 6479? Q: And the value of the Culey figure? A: -1.85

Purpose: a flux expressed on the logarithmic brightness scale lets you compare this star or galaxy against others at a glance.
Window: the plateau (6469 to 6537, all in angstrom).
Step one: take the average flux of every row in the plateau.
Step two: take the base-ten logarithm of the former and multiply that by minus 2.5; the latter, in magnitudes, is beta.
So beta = -1.35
